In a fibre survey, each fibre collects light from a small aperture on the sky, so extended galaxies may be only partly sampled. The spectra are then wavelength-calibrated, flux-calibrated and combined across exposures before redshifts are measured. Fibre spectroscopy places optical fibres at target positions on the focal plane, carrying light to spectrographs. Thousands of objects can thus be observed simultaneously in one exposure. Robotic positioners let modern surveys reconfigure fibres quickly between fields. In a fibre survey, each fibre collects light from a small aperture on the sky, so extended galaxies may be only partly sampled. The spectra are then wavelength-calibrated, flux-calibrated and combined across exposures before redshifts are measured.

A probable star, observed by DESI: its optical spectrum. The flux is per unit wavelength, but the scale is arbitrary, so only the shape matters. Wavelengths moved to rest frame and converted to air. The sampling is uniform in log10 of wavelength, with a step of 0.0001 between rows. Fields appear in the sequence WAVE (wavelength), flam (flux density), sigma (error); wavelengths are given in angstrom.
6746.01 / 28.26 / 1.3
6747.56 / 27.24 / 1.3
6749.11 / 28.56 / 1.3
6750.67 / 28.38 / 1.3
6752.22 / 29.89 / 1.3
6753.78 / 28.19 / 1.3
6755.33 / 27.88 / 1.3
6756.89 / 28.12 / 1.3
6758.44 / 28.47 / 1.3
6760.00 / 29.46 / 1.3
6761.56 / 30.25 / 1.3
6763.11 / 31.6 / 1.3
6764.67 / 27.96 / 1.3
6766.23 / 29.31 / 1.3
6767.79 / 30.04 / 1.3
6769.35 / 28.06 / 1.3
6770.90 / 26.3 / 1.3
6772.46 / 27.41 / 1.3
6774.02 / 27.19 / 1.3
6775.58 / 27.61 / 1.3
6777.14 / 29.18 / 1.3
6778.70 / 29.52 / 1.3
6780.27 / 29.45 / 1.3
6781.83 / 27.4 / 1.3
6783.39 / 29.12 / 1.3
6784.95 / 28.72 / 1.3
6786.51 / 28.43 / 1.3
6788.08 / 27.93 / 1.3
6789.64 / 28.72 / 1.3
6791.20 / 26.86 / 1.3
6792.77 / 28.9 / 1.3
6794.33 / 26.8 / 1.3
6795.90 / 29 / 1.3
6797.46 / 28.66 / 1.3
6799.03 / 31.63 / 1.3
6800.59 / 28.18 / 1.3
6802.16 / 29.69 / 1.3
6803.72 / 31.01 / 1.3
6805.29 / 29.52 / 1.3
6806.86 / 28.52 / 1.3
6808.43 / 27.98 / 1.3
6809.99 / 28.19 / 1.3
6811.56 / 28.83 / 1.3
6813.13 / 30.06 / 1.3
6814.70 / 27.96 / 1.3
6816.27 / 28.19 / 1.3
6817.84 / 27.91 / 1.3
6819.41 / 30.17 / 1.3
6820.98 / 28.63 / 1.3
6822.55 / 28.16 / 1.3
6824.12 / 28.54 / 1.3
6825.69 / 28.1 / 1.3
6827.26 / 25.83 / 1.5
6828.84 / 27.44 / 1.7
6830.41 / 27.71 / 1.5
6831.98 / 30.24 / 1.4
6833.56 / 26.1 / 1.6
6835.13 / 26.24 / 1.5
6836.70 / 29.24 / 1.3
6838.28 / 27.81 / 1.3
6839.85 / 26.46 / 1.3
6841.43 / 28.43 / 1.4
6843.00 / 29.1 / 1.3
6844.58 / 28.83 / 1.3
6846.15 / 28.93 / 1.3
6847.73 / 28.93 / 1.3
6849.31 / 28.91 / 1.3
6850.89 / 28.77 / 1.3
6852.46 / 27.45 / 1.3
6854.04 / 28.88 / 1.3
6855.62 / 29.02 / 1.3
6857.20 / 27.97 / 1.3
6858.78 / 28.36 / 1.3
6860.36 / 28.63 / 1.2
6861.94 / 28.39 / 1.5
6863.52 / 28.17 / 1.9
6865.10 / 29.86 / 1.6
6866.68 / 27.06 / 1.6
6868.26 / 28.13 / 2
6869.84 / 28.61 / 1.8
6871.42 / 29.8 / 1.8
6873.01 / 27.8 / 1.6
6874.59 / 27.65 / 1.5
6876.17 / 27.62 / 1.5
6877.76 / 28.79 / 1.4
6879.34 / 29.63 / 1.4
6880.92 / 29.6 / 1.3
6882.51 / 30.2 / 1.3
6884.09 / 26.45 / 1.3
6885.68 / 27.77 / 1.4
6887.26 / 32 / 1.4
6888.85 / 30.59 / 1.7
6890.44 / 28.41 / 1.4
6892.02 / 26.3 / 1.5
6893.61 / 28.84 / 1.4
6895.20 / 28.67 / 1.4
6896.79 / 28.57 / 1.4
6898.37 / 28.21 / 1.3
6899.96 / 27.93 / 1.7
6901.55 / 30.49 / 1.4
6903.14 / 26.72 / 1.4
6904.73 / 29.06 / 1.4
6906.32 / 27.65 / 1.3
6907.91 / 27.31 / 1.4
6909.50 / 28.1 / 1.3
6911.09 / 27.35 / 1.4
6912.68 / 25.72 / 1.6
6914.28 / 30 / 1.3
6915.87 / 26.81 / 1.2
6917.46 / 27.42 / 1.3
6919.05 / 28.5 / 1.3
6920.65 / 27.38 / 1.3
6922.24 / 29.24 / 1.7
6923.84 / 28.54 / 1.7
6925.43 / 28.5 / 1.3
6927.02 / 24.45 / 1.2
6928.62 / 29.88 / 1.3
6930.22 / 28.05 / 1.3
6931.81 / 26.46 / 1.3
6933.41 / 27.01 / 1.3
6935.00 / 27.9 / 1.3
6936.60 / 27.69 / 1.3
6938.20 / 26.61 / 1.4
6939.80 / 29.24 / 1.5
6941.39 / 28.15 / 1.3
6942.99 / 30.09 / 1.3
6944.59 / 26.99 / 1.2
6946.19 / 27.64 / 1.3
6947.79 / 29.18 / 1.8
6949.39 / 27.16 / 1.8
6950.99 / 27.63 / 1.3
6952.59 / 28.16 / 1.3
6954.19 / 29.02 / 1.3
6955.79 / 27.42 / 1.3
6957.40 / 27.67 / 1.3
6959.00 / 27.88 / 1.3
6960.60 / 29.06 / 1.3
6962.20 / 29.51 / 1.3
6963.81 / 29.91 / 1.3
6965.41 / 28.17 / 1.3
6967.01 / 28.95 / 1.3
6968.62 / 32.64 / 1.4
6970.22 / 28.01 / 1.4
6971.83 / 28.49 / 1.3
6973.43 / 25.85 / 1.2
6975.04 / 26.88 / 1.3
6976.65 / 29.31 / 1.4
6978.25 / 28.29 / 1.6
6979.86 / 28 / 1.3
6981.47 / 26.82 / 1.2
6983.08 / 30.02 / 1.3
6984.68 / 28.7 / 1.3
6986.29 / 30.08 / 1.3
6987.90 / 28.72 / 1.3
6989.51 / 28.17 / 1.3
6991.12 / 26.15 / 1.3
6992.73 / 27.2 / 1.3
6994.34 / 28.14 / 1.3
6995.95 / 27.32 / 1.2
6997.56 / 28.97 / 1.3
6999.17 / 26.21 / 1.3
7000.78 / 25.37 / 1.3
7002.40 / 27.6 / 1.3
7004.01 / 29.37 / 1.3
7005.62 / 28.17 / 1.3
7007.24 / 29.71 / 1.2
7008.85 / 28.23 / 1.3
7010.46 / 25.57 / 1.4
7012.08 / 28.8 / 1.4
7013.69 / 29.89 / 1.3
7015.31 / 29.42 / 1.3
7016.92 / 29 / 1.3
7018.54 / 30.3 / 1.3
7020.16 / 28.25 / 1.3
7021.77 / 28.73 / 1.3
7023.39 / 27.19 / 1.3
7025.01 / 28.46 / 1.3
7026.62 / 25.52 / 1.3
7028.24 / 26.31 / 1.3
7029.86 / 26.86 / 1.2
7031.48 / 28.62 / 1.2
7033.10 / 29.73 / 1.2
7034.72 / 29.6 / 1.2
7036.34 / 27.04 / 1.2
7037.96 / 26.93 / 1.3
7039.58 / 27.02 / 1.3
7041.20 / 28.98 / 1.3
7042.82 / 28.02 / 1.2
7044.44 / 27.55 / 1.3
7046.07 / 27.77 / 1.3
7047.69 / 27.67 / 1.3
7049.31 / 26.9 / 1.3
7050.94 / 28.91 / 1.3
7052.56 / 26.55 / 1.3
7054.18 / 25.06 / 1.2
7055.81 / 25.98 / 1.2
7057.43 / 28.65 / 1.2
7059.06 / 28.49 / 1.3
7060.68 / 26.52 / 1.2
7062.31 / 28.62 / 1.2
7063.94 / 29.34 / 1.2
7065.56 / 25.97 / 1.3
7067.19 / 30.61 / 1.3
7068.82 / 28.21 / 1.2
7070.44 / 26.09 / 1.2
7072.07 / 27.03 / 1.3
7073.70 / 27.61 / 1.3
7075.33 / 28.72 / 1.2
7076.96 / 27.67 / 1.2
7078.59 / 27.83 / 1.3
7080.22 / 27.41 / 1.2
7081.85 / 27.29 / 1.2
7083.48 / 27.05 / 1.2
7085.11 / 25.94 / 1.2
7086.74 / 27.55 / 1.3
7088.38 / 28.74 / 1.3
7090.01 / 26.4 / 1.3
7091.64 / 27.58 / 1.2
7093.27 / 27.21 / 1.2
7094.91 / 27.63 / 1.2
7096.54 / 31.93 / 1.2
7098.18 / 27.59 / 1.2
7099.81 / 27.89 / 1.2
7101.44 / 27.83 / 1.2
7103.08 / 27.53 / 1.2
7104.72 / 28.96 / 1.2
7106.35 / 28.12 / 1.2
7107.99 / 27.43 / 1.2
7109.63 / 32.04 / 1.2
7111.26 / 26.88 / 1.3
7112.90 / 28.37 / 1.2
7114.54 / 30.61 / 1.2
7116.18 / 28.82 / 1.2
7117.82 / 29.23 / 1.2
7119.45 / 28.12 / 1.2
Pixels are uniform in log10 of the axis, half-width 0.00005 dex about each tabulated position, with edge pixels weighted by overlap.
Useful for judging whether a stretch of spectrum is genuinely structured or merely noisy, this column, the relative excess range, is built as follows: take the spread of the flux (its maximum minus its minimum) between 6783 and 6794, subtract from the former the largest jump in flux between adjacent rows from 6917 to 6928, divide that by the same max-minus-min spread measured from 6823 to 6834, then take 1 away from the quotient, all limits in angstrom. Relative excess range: -1.4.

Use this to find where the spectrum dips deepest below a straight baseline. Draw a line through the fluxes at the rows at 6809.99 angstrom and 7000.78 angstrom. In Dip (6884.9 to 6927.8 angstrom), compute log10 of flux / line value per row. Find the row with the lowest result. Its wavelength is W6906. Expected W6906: 6927.02 angstrom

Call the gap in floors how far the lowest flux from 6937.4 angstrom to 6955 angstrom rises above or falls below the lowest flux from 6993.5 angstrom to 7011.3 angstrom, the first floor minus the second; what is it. 1.2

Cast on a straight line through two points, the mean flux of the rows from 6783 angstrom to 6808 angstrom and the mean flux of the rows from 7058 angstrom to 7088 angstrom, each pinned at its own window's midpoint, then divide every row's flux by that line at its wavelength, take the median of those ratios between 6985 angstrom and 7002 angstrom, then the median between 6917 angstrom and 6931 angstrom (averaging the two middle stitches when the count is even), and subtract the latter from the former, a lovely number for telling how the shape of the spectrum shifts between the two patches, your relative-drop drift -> -0.016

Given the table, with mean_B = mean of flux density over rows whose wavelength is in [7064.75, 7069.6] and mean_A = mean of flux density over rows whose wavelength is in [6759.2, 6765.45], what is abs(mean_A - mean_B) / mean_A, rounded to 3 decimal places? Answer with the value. 0.052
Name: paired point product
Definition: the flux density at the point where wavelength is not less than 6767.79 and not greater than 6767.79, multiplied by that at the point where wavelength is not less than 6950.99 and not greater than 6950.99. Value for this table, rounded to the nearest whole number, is 830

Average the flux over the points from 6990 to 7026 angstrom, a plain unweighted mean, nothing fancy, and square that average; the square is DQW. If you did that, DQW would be 789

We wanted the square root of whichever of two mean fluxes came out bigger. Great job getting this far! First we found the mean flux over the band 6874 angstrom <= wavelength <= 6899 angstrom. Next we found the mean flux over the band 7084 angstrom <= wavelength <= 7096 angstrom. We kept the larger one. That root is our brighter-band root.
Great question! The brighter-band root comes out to 5.36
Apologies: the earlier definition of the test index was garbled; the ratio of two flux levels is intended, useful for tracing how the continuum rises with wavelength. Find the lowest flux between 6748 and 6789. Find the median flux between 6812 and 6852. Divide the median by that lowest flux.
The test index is 1.08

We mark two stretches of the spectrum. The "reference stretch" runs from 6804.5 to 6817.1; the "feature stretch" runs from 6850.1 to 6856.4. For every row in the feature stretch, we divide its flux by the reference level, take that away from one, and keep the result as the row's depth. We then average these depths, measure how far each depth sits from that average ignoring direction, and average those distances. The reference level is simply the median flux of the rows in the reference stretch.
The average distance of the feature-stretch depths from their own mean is 0.019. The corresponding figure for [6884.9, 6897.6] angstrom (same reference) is 0.042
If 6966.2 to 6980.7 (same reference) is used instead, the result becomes 0.043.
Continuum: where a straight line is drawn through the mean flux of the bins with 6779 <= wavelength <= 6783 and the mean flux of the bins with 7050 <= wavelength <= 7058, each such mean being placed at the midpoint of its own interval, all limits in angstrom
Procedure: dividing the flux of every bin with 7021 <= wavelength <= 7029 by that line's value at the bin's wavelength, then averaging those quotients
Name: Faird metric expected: 1.00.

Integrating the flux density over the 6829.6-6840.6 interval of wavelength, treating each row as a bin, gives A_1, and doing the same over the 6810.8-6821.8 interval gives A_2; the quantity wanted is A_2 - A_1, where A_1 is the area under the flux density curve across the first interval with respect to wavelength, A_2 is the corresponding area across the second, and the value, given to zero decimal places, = 12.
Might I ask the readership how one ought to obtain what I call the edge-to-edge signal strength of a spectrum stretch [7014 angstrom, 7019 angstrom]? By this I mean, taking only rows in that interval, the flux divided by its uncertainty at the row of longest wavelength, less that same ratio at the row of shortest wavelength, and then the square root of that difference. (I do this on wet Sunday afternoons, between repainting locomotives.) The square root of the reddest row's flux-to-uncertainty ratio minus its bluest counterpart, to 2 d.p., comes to 0.82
